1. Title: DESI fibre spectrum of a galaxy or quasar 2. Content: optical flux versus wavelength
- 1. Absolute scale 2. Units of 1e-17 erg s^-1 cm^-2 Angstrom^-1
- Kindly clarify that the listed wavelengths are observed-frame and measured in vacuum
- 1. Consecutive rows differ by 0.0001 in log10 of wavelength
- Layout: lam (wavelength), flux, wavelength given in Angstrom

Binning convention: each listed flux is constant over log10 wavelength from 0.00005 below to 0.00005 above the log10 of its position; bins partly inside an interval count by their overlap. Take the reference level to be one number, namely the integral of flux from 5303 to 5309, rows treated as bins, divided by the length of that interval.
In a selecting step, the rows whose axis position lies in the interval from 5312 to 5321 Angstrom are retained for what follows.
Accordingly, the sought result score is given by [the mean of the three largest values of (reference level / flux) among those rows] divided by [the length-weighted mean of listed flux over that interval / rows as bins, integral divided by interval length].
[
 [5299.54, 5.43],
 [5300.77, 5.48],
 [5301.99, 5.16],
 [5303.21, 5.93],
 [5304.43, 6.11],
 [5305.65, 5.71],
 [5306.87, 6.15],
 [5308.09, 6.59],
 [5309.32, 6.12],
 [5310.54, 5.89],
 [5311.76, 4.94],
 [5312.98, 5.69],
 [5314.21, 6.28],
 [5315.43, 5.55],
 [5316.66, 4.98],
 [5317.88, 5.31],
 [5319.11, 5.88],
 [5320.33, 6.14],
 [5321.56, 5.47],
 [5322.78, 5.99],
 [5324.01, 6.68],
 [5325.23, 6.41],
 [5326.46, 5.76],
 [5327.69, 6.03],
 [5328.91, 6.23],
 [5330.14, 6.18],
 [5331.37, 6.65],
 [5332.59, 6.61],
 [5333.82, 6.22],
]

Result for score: 0.205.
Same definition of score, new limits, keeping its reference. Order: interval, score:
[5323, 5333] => 0.162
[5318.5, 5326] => 0.174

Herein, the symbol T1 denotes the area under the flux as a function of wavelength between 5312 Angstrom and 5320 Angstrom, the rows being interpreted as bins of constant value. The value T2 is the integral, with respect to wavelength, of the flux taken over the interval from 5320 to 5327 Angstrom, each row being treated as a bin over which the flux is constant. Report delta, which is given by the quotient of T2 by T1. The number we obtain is 0.95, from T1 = 44.8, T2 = 42.5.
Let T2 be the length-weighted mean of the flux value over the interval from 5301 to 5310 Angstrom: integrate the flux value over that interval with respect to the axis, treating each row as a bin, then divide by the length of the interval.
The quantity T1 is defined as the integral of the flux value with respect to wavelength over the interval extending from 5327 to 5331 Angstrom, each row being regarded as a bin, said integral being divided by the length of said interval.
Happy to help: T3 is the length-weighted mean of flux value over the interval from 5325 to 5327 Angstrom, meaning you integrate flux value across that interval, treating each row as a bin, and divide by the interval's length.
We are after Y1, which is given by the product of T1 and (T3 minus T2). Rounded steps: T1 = 6.17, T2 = 5.95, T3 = 6.02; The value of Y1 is 0.5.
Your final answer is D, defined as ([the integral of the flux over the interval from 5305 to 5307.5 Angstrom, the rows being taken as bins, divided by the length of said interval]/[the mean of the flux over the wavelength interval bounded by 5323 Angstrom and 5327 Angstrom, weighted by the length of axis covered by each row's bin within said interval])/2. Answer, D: 0.475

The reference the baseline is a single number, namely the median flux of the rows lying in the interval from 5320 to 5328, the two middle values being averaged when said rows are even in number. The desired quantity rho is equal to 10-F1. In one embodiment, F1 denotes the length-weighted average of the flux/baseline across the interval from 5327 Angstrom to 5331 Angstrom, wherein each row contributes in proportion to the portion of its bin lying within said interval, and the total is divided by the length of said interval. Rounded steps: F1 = 1.02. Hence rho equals 8.98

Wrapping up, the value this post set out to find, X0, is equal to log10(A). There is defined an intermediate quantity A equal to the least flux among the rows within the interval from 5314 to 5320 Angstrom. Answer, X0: 0.697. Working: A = 4.98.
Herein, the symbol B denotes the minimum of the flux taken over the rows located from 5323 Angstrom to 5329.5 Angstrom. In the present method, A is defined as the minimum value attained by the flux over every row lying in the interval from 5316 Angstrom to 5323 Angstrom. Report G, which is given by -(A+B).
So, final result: -10.7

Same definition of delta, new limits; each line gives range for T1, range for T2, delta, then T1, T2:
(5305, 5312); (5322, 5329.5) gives 1.11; 41.7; 46.3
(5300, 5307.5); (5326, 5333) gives 1.01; 43.1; 43.7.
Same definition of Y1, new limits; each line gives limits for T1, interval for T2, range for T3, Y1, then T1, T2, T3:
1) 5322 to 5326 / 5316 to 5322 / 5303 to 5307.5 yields 2.8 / 6.30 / 5.55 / 5.99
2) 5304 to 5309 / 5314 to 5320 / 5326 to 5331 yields 3.1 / 6.14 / 5.58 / 6.09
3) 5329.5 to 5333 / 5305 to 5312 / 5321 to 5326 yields 1.2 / 6.48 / 5.95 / 6.14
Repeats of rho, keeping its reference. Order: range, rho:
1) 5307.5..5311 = 8.97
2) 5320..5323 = 9.03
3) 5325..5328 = 9.00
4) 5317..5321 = 9.05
